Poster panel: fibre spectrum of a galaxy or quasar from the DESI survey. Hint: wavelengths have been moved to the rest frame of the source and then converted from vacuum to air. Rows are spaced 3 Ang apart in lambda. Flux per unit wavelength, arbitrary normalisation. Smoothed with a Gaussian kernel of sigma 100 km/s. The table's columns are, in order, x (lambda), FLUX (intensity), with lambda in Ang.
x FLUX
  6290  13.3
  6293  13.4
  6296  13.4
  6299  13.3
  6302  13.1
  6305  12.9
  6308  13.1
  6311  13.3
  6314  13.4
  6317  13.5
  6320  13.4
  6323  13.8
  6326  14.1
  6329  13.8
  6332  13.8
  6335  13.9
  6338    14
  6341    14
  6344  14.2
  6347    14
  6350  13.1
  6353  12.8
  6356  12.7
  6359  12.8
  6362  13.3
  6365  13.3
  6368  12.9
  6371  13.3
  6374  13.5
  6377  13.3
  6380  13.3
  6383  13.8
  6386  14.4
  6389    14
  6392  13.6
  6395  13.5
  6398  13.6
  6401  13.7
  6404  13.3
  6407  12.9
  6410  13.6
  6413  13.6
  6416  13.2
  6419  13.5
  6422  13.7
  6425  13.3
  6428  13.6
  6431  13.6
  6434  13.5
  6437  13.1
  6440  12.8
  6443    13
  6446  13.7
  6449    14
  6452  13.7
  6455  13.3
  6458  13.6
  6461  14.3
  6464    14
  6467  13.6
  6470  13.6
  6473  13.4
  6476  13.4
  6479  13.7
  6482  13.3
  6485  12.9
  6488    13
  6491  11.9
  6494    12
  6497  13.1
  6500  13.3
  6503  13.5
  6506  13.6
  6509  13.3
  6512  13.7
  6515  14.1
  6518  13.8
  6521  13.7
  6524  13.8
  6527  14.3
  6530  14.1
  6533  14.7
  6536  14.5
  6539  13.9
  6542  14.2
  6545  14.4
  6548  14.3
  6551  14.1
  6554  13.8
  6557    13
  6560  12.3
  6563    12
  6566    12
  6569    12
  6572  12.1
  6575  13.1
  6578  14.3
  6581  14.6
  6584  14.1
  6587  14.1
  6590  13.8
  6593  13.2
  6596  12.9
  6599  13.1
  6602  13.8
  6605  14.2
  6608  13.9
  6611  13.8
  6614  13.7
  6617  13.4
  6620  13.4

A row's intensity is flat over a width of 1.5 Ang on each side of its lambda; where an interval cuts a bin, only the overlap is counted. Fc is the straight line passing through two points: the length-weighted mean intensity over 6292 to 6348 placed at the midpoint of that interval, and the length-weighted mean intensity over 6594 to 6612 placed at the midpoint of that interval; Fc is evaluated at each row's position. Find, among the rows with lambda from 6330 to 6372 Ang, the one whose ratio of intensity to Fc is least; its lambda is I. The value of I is 6356 Ang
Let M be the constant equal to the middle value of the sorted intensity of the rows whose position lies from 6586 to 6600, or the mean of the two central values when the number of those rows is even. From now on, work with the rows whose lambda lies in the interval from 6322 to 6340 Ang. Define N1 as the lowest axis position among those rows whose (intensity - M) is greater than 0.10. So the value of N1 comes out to 6323 Ang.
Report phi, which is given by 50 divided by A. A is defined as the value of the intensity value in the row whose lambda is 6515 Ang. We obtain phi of 3.55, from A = 14.1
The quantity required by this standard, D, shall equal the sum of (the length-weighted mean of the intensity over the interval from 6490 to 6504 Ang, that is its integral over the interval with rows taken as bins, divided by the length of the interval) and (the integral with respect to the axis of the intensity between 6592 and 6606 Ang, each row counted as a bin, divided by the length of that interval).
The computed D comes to 26.19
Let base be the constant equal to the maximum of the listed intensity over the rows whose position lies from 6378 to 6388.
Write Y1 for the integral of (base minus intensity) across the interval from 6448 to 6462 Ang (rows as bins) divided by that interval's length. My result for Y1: 0.65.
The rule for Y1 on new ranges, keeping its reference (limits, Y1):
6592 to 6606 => 0.98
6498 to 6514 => 0.91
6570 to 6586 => 0.80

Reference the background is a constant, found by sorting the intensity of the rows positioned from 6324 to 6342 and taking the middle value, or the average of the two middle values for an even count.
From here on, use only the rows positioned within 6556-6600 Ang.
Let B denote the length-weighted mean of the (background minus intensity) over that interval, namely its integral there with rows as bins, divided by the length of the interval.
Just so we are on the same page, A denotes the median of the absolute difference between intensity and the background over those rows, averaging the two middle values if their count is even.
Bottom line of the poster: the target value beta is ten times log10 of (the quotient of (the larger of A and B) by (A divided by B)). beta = -0.7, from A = 0.85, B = 0.84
